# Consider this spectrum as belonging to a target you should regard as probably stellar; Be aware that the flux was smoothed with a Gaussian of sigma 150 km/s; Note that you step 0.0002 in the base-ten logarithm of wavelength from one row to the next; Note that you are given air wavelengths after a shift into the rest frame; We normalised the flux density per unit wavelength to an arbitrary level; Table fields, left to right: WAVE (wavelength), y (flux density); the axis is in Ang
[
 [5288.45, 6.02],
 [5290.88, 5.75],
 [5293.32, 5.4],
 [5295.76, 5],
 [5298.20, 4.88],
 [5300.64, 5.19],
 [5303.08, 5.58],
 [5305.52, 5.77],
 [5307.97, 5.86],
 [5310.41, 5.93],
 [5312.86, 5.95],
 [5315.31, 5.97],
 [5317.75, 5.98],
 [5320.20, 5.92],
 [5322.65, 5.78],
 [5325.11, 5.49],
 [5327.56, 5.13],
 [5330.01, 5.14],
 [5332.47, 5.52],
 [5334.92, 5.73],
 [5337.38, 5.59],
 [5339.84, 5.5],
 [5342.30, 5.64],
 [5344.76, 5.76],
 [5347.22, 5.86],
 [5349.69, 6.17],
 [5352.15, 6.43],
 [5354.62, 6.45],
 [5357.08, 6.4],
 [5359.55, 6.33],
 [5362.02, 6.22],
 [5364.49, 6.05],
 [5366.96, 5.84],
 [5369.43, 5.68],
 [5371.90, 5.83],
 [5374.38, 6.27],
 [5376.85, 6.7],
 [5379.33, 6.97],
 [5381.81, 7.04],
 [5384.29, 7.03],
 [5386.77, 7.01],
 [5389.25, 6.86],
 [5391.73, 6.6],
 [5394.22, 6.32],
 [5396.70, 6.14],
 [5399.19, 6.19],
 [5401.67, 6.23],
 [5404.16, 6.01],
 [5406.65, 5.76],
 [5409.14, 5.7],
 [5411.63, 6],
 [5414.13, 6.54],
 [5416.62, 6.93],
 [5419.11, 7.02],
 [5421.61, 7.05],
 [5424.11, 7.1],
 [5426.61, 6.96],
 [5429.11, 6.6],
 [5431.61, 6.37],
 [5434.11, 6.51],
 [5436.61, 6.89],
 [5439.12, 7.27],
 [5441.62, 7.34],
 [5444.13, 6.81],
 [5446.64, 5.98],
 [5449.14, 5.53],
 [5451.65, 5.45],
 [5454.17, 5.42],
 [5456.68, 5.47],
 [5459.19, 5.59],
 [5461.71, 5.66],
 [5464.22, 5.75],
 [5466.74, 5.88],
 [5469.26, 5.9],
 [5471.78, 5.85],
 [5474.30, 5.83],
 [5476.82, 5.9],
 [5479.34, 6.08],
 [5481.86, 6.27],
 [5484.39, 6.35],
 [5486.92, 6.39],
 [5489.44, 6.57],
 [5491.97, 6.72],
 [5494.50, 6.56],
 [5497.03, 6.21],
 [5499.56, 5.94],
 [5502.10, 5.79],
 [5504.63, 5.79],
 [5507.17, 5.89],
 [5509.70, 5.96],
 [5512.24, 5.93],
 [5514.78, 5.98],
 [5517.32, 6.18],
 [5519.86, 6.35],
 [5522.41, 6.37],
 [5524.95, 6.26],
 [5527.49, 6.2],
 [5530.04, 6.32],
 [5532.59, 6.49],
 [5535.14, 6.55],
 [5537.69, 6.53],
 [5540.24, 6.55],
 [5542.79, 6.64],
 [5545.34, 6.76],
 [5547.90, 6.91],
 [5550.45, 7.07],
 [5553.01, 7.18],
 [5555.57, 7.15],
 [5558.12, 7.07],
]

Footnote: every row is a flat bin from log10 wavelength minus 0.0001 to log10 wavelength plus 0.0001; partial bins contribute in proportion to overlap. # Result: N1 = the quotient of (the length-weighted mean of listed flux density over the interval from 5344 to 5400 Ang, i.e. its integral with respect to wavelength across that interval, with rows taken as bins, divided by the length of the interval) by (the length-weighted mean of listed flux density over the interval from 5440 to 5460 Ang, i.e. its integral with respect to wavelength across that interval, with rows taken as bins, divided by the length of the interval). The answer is 1.06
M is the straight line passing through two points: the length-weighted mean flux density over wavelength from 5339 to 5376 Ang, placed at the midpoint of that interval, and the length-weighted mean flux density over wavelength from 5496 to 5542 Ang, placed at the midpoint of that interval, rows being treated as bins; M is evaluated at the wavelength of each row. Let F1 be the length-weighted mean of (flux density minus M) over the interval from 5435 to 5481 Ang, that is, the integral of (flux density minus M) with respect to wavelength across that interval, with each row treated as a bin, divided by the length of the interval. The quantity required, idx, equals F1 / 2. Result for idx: -0.05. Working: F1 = -0.09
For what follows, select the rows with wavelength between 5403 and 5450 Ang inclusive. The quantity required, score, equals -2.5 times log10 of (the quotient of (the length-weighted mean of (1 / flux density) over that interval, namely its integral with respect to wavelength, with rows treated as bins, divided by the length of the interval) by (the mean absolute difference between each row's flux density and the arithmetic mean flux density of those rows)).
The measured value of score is 1.23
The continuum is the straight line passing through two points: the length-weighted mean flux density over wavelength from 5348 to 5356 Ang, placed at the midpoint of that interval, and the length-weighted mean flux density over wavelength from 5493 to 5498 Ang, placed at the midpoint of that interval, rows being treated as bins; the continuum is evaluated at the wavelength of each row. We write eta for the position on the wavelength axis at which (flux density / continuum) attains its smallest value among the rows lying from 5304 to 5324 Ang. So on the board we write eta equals 5305.52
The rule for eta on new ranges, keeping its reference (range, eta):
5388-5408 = 5406.65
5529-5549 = 5530.04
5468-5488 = 5474.30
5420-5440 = 5431.61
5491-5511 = 5504.63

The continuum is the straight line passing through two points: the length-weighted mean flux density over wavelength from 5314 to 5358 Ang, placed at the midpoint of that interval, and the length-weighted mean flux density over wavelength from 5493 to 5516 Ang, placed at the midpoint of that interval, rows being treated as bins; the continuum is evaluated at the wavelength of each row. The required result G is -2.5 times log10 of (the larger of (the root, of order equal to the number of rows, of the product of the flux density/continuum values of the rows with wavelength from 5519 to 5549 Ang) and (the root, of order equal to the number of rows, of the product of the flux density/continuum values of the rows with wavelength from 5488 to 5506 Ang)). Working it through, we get -0.076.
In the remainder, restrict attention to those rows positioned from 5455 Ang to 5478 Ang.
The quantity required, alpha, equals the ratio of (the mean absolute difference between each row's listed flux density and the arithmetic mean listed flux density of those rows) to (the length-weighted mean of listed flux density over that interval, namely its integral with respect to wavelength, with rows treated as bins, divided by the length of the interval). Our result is 0.02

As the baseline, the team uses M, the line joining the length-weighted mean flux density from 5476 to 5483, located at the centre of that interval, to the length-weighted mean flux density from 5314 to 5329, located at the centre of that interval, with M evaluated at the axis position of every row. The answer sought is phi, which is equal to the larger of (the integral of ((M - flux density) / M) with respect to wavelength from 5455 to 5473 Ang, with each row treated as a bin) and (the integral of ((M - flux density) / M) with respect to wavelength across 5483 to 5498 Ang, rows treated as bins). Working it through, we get 1.00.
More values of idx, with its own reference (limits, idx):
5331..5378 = -0.02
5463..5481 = -0.13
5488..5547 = 0.05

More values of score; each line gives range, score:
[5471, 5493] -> 0.56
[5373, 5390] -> 0.35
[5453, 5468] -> -0.30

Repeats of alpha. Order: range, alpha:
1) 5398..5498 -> 0.07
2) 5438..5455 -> 0.12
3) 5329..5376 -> 0.05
